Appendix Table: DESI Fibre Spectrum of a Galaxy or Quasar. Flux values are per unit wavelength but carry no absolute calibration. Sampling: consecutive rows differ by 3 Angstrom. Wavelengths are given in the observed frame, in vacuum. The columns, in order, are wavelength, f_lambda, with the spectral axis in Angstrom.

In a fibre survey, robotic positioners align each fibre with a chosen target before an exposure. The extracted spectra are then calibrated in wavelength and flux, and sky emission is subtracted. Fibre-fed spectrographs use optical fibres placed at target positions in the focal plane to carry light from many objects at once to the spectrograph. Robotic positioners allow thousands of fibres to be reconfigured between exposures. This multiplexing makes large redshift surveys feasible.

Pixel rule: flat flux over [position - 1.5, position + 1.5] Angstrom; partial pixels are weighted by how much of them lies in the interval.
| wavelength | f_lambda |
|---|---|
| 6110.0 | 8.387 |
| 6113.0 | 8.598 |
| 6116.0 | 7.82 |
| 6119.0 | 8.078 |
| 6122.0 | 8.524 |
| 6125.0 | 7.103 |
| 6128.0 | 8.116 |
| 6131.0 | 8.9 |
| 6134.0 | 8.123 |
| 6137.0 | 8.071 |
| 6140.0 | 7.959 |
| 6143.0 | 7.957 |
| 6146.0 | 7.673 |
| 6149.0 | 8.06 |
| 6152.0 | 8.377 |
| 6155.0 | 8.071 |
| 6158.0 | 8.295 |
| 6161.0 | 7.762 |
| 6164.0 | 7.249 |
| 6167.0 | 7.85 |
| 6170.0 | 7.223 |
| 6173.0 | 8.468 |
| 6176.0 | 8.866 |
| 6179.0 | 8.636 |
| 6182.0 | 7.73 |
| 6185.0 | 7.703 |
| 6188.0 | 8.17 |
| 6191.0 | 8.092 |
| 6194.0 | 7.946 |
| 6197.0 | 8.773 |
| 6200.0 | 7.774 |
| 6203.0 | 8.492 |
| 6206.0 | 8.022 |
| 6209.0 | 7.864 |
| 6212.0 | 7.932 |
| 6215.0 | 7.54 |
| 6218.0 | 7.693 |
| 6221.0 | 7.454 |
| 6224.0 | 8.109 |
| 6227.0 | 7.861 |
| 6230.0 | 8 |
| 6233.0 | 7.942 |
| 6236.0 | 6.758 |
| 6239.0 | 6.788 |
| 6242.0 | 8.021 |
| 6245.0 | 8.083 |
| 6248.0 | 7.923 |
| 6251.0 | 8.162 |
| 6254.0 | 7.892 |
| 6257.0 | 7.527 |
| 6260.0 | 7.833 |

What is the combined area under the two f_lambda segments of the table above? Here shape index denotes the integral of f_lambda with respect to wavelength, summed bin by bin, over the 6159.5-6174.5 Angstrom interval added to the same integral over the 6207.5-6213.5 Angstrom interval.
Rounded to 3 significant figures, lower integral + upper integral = 163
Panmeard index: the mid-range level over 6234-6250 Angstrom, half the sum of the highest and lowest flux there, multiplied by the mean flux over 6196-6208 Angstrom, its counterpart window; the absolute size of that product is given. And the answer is 61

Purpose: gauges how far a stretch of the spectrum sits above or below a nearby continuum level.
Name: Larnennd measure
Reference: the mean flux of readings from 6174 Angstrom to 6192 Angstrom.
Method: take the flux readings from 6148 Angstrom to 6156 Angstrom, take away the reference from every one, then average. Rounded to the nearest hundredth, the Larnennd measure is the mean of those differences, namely -0.03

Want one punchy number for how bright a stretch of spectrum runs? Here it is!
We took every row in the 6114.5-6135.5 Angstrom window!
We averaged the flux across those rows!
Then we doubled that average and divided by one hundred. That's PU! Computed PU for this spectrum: 0.162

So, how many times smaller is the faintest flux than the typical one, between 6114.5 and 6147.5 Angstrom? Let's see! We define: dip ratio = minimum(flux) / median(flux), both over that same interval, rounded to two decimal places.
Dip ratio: 0.88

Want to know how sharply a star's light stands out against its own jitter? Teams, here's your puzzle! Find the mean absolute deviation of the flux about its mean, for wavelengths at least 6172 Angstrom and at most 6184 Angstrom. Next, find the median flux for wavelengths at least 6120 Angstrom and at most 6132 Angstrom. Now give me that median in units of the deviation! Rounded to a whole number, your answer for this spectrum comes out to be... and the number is 24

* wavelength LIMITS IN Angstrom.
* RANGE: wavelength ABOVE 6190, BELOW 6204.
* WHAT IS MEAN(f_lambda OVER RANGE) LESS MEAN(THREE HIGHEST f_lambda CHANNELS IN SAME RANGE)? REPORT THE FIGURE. -0.24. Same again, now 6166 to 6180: -0.45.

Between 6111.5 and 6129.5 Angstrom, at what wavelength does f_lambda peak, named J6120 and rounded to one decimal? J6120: 6113.0 Angstrom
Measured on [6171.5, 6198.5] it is 6176.0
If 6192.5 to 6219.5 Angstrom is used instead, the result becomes 6197.0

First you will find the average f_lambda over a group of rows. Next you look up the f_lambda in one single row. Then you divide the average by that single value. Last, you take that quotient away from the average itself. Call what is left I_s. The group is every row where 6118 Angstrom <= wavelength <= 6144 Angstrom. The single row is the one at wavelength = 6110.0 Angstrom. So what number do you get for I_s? 7.13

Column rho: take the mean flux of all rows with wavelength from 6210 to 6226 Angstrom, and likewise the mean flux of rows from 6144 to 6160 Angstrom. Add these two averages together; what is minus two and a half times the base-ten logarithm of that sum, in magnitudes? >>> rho -3.00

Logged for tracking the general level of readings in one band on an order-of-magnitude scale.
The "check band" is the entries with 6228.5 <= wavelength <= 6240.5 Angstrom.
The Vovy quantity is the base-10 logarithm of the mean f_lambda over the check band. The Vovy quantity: 0.868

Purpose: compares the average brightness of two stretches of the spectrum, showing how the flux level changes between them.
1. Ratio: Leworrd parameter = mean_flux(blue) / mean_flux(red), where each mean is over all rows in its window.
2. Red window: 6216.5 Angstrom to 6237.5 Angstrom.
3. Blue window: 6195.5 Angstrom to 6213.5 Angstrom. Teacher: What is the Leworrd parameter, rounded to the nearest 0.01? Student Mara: 1.06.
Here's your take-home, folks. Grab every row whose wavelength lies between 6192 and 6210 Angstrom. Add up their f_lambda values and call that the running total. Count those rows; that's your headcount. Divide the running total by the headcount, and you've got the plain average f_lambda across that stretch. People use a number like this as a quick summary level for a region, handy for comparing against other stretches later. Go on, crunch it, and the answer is 8.15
